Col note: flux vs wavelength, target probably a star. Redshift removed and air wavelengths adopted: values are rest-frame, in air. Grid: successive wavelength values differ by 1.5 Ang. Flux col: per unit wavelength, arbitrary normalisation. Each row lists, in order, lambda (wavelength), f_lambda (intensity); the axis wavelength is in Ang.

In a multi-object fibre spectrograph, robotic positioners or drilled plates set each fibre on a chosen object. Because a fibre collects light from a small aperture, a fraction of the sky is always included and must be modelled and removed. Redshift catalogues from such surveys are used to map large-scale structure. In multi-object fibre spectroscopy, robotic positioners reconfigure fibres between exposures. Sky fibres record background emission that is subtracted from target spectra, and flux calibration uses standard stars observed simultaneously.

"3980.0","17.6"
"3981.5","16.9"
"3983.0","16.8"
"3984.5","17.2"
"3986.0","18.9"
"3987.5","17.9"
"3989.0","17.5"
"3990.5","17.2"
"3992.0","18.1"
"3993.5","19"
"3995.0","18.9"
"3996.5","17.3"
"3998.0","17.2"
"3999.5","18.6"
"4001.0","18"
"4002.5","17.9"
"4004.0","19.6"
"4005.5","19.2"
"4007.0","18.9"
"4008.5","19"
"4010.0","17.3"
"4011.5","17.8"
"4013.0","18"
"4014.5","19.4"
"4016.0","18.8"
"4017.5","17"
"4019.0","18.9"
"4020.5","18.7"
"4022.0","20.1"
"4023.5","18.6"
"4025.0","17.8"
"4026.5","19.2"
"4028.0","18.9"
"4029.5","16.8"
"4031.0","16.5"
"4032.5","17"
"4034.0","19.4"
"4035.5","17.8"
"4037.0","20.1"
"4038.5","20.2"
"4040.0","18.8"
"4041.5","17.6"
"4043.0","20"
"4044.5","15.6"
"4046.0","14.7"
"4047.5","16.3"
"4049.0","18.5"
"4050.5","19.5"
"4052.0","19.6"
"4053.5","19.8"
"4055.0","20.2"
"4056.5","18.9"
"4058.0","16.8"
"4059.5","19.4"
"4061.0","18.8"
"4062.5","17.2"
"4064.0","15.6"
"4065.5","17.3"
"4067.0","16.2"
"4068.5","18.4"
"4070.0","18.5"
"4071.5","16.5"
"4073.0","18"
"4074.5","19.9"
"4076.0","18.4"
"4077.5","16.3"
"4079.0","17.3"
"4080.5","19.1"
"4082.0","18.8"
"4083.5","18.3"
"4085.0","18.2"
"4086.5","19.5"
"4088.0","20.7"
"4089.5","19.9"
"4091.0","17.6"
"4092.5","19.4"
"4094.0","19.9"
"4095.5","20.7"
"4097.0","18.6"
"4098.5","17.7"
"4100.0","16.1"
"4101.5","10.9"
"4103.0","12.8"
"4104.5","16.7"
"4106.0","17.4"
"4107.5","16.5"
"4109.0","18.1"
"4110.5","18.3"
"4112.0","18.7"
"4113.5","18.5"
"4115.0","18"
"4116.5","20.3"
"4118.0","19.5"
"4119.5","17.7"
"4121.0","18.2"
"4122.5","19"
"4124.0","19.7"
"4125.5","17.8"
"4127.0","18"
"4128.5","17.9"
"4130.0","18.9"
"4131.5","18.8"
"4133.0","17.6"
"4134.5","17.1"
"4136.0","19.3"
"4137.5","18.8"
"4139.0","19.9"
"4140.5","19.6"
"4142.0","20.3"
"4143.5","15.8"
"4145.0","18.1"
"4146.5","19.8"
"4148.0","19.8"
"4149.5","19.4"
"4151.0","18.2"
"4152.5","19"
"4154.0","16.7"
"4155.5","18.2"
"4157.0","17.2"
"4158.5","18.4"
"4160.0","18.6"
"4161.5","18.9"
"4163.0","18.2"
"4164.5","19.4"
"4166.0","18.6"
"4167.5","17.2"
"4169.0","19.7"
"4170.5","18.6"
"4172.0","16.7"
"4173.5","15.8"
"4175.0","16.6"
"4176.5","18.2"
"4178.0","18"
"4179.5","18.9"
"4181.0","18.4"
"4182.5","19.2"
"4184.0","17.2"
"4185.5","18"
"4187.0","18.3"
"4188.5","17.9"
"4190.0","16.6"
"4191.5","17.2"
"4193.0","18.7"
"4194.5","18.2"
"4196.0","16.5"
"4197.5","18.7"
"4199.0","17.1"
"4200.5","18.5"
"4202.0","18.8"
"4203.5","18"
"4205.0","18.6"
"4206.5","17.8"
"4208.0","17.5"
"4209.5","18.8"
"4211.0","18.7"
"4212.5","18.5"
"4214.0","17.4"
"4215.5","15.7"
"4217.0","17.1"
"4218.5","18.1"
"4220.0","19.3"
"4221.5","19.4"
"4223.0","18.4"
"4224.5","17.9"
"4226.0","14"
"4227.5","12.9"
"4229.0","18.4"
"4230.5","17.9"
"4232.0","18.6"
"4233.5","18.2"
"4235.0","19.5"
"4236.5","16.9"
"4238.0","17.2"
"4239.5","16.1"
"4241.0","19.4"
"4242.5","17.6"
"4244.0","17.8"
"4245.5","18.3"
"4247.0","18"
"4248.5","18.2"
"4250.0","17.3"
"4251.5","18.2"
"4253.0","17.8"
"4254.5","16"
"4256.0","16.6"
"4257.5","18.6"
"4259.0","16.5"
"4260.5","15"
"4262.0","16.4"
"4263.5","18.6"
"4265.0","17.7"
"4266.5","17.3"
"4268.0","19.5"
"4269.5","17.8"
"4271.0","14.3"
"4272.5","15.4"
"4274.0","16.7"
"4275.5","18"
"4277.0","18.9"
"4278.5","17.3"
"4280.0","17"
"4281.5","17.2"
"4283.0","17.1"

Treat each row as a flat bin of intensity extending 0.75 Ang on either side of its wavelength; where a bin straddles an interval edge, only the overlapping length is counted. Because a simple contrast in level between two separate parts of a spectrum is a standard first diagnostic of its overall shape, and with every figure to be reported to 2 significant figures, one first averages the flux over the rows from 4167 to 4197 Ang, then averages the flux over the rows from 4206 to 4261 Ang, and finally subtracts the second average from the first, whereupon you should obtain 0.24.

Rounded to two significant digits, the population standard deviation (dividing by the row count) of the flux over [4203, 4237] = 1.6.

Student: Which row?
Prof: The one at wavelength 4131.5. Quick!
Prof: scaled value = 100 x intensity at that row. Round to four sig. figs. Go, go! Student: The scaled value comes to 1880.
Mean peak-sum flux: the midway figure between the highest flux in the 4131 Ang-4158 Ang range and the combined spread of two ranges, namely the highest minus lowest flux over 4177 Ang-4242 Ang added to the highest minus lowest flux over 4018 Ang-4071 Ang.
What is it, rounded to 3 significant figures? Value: 16.2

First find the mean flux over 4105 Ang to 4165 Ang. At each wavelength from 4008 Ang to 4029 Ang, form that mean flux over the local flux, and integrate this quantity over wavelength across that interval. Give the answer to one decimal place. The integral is 21.0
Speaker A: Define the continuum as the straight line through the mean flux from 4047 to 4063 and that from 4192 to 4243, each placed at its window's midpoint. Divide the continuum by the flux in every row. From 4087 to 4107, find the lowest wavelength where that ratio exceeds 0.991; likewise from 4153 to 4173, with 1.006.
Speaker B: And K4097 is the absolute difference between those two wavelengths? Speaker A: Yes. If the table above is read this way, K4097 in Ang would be 63.0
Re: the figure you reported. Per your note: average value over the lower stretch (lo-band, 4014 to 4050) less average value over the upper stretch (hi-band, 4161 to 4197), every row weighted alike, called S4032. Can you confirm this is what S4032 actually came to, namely 0.24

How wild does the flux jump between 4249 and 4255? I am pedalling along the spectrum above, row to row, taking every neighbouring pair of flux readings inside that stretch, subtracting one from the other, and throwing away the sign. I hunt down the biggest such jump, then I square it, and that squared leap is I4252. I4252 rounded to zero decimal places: 3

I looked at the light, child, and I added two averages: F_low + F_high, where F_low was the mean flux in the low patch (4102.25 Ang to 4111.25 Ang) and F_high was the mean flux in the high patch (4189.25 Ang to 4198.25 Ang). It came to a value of 34.28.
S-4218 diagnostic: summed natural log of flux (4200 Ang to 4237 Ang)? 72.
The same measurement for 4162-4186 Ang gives 46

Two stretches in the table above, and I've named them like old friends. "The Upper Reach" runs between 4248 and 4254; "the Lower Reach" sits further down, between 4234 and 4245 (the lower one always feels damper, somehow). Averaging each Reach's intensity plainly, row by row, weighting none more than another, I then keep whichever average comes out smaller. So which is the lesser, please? 17.8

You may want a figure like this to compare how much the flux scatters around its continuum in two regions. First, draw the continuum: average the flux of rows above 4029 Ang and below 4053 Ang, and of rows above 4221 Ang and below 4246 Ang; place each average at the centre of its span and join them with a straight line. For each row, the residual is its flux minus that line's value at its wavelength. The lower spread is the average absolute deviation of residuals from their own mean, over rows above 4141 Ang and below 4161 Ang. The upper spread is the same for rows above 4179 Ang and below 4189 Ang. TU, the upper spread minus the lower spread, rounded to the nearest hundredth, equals -0.49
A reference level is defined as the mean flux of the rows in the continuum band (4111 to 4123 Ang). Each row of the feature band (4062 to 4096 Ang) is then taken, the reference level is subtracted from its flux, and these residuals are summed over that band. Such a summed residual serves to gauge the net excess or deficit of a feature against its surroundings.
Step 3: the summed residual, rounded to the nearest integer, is -9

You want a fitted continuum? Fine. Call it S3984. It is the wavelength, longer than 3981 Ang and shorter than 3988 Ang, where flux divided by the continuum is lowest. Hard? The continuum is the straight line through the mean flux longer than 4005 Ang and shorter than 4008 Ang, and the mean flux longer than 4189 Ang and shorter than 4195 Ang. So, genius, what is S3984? 3983.0 Ang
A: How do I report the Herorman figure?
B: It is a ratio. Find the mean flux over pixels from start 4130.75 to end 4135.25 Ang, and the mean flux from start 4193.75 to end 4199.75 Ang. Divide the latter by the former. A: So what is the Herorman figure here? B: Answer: 0.99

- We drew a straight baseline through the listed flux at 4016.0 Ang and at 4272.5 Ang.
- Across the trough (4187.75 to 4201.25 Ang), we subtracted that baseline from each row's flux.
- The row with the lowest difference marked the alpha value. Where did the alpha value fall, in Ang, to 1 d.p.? 4196.0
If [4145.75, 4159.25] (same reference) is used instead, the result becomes 4154.0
